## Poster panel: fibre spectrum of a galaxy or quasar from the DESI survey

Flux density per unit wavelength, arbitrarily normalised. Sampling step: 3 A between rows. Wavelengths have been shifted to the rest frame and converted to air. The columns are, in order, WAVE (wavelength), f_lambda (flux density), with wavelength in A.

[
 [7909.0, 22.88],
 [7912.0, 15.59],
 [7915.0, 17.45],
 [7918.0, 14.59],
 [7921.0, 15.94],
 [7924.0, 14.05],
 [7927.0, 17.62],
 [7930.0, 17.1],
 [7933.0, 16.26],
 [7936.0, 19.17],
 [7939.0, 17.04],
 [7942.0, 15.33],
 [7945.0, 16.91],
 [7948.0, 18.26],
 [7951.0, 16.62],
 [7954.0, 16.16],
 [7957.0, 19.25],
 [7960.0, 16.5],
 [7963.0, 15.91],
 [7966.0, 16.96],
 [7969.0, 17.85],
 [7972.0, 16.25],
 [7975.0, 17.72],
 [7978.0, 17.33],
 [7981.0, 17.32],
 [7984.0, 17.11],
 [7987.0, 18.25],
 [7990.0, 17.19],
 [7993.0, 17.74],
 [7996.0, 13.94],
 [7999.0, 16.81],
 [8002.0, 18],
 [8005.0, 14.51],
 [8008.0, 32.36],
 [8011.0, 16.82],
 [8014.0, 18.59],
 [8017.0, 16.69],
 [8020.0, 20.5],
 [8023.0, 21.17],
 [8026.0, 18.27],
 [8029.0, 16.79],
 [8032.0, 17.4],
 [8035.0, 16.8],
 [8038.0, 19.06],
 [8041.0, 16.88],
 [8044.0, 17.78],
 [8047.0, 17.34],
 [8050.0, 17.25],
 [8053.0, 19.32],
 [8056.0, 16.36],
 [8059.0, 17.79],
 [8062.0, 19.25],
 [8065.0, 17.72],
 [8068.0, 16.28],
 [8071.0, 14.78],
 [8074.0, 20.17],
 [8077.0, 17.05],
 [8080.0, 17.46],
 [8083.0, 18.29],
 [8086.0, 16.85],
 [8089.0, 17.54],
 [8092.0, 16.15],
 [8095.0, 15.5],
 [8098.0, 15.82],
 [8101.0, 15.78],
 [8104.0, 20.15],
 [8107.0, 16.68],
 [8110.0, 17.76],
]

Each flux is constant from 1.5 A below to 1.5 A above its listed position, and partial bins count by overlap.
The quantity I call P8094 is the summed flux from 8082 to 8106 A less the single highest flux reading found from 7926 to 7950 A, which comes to 117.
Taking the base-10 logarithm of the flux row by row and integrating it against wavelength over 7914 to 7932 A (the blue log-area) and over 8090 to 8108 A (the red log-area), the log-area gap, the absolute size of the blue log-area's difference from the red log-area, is 0.3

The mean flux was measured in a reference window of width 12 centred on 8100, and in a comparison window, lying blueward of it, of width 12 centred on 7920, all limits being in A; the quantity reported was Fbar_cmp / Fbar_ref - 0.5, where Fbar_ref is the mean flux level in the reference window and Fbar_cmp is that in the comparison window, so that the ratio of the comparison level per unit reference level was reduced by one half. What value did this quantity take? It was 0.42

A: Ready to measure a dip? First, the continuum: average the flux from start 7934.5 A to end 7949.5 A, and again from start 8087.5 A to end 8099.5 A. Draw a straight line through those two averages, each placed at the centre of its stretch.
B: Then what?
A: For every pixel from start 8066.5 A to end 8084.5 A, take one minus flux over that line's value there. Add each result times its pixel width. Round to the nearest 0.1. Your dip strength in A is -1.1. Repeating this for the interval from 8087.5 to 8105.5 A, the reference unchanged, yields -0.7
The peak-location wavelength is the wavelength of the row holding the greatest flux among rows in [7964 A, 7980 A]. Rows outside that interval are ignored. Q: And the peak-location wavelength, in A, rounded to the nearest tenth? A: 7969.0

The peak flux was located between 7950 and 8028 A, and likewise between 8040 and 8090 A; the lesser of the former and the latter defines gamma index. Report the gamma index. 20.17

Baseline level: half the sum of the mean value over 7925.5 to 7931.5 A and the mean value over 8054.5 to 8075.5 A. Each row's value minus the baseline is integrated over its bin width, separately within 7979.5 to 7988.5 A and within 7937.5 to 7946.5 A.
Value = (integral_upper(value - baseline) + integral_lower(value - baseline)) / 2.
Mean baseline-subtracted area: -4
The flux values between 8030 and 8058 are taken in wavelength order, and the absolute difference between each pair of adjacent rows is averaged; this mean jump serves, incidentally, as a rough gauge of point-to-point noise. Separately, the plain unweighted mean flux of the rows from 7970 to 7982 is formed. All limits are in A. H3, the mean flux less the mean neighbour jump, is 15.7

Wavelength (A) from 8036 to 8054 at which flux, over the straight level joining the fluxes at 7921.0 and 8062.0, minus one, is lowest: 8041.0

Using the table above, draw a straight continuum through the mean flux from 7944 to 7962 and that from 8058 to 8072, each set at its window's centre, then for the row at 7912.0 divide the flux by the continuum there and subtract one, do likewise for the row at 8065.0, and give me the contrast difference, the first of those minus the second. -0.13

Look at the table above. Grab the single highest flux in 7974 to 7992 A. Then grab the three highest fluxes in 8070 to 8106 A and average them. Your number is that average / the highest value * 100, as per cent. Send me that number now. 107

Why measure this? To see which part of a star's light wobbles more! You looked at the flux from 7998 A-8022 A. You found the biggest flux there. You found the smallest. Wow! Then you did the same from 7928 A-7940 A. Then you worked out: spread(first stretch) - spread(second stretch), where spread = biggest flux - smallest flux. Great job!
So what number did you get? 15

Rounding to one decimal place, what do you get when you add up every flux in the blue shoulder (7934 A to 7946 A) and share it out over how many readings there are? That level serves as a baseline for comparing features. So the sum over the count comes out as 17.1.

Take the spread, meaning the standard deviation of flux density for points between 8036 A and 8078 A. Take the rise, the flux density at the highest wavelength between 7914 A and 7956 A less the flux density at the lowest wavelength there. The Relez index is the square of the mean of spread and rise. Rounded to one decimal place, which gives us 0.0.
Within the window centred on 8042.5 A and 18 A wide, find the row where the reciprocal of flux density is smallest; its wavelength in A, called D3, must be 8038.0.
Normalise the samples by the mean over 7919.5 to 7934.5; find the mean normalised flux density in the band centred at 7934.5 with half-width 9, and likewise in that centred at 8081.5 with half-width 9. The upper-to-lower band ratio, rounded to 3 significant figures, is 1.05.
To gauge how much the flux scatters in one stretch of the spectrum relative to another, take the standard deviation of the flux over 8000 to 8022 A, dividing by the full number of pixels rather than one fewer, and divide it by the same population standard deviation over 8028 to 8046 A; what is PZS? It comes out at 6.8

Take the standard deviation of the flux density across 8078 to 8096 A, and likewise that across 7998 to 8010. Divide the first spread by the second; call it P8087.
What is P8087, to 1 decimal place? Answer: 0.1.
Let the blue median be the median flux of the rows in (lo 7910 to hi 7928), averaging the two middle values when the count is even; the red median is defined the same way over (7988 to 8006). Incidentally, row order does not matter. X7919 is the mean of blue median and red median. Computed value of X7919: 16.4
